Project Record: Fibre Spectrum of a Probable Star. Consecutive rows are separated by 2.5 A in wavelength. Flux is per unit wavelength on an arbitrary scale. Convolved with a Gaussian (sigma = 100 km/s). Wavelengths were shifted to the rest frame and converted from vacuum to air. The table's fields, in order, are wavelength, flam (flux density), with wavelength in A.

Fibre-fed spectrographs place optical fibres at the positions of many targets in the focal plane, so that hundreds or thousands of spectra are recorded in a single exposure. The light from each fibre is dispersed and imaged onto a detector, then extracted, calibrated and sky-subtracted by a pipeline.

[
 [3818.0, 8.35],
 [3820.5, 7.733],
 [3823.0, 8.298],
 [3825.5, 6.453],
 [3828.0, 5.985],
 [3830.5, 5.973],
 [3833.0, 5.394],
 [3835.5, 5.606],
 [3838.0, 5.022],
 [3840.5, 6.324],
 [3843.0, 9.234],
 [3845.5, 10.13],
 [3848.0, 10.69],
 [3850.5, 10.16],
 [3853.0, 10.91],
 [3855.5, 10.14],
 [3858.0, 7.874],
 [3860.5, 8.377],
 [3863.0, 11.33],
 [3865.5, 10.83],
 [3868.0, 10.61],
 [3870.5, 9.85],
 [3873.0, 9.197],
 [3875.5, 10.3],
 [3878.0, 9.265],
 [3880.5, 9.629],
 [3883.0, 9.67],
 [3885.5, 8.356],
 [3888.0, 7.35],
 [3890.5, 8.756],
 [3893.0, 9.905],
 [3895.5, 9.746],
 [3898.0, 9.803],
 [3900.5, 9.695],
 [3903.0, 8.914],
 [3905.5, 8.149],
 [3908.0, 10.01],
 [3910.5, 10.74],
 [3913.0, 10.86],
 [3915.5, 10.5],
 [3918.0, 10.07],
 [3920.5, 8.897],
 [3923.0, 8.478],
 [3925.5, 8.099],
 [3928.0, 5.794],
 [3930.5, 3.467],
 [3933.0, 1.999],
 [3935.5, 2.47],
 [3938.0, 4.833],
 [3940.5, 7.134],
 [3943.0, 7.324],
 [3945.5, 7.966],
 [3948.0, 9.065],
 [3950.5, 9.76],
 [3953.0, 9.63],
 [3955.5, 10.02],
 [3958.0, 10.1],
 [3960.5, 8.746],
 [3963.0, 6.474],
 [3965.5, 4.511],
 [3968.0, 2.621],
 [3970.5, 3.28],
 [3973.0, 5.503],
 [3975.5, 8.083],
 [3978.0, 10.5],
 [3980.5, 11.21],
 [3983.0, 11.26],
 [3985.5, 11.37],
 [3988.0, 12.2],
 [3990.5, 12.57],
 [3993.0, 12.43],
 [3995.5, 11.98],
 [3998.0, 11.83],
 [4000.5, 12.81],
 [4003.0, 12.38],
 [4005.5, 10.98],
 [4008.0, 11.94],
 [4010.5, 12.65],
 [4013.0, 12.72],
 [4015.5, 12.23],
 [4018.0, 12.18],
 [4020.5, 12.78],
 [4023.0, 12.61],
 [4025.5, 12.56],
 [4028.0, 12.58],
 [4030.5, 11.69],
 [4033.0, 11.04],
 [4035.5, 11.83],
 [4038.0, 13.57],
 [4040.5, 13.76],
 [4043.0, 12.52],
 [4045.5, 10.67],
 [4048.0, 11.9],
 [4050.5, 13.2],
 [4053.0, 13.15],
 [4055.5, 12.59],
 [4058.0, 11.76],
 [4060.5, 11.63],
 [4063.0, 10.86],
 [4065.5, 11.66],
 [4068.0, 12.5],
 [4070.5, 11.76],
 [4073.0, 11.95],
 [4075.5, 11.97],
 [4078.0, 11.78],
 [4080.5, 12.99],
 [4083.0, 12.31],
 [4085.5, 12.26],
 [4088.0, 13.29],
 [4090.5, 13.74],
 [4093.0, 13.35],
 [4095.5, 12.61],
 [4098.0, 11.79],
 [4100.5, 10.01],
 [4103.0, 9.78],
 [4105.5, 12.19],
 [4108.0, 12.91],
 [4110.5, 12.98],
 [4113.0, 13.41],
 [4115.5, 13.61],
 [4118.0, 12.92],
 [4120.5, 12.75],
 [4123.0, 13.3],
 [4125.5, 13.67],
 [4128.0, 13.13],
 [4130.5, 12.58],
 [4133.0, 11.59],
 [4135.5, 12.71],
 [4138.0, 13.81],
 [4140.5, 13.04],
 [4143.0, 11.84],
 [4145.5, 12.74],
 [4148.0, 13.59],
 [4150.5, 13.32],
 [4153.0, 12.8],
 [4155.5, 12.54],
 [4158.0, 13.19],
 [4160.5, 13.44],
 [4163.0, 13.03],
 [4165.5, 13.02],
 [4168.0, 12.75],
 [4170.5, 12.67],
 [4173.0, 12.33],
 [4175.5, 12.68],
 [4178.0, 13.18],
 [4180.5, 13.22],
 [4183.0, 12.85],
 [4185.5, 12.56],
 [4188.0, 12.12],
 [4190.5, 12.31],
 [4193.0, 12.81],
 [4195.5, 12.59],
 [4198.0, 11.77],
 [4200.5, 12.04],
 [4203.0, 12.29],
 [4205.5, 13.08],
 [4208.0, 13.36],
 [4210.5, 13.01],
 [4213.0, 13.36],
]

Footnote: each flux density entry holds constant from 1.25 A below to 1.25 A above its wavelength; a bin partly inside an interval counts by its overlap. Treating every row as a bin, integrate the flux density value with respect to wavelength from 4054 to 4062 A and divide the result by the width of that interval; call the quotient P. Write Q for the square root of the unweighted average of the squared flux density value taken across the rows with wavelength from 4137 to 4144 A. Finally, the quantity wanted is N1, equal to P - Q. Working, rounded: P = 12.0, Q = 12.9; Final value -0.9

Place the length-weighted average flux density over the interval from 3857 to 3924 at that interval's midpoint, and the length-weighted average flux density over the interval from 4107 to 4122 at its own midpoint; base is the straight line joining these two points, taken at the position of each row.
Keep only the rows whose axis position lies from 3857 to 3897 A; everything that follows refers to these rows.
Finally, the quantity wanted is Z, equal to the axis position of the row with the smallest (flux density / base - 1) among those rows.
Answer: 3888.0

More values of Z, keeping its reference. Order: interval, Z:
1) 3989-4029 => 4005.5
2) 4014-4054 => 4045.5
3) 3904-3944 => 3933.0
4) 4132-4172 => 4133.0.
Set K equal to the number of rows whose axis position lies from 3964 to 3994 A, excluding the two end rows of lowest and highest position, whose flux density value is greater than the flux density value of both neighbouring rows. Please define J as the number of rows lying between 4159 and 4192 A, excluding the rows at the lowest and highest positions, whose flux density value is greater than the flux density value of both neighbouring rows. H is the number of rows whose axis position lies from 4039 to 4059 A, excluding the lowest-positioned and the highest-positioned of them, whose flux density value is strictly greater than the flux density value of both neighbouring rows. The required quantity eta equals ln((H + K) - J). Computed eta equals 0.0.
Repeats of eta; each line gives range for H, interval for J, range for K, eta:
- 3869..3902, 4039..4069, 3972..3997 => 1.4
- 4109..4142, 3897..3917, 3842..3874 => 1.6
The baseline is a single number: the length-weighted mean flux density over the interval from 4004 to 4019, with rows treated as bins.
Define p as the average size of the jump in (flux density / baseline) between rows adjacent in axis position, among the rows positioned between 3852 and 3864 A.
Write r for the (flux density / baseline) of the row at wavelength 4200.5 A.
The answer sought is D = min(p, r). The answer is 0.134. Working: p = 0.134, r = 0.99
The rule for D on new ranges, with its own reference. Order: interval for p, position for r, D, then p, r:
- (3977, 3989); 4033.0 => 0.035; 0.035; 0.91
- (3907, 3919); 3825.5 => 0.034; 0.034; 0.53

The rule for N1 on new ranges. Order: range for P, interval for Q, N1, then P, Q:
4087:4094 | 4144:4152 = 0.2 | 13.5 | 13.2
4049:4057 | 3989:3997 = 0.6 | 12.9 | 12.3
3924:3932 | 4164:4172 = -7.1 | 5.8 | 12.8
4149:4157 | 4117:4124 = -0.1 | 12.9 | 13.0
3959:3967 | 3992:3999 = -5.5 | 6.6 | 12.1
